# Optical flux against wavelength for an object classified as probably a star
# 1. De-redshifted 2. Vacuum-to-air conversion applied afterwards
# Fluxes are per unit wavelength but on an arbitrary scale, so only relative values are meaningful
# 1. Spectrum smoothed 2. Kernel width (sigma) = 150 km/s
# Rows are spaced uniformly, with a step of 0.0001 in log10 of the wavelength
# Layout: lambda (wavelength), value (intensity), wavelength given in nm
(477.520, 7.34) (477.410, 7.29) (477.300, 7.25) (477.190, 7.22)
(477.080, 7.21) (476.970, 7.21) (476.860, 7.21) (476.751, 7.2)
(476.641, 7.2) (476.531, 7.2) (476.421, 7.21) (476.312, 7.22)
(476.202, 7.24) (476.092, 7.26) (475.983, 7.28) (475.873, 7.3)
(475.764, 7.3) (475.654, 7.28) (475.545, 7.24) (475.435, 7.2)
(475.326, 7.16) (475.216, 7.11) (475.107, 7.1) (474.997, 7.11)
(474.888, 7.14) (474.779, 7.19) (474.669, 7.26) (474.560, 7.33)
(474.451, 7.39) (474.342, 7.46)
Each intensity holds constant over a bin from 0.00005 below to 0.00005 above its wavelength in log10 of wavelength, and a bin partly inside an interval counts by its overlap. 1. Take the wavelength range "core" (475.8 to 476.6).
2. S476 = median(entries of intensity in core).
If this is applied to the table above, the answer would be 7.24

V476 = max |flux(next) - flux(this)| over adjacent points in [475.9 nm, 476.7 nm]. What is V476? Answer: 0.020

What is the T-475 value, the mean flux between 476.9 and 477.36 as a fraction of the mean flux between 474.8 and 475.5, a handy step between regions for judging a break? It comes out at 1.01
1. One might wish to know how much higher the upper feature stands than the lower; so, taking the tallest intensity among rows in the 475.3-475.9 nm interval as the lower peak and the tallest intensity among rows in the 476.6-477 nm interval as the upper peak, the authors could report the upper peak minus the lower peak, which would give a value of -0.090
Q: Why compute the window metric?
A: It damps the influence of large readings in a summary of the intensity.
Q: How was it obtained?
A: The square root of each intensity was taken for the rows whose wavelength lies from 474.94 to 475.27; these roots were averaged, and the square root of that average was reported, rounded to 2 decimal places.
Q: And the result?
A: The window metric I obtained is 1.63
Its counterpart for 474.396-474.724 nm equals 1.65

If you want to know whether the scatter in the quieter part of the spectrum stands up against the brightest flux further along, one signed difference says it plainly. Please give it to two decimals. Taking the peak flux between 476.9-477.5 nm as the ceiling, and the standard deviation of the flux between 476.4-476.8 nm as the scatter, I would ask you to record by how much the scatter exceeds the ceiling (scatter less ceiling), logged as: -7.29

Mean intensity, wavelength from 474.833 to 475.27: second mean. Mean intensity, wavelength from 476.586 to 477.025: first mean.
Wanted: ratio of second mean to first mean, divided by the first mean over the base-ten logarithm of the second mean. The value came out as 0.117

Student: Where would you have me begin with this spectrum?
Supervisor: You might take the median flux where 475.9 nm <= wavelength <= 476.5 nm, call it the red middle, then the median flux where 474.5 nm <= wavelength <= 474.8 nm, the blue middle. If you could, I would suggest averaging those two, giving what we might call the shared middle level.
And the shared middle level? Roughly 7.25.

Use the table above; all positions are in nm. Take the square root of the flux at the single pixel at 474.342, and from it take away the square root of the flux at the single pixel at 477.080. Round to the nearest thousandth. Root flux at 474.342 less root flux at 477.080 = 0.046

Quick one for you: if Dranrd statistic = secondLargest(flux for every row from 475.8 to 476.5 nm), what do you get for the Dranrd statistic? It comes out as 7.28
